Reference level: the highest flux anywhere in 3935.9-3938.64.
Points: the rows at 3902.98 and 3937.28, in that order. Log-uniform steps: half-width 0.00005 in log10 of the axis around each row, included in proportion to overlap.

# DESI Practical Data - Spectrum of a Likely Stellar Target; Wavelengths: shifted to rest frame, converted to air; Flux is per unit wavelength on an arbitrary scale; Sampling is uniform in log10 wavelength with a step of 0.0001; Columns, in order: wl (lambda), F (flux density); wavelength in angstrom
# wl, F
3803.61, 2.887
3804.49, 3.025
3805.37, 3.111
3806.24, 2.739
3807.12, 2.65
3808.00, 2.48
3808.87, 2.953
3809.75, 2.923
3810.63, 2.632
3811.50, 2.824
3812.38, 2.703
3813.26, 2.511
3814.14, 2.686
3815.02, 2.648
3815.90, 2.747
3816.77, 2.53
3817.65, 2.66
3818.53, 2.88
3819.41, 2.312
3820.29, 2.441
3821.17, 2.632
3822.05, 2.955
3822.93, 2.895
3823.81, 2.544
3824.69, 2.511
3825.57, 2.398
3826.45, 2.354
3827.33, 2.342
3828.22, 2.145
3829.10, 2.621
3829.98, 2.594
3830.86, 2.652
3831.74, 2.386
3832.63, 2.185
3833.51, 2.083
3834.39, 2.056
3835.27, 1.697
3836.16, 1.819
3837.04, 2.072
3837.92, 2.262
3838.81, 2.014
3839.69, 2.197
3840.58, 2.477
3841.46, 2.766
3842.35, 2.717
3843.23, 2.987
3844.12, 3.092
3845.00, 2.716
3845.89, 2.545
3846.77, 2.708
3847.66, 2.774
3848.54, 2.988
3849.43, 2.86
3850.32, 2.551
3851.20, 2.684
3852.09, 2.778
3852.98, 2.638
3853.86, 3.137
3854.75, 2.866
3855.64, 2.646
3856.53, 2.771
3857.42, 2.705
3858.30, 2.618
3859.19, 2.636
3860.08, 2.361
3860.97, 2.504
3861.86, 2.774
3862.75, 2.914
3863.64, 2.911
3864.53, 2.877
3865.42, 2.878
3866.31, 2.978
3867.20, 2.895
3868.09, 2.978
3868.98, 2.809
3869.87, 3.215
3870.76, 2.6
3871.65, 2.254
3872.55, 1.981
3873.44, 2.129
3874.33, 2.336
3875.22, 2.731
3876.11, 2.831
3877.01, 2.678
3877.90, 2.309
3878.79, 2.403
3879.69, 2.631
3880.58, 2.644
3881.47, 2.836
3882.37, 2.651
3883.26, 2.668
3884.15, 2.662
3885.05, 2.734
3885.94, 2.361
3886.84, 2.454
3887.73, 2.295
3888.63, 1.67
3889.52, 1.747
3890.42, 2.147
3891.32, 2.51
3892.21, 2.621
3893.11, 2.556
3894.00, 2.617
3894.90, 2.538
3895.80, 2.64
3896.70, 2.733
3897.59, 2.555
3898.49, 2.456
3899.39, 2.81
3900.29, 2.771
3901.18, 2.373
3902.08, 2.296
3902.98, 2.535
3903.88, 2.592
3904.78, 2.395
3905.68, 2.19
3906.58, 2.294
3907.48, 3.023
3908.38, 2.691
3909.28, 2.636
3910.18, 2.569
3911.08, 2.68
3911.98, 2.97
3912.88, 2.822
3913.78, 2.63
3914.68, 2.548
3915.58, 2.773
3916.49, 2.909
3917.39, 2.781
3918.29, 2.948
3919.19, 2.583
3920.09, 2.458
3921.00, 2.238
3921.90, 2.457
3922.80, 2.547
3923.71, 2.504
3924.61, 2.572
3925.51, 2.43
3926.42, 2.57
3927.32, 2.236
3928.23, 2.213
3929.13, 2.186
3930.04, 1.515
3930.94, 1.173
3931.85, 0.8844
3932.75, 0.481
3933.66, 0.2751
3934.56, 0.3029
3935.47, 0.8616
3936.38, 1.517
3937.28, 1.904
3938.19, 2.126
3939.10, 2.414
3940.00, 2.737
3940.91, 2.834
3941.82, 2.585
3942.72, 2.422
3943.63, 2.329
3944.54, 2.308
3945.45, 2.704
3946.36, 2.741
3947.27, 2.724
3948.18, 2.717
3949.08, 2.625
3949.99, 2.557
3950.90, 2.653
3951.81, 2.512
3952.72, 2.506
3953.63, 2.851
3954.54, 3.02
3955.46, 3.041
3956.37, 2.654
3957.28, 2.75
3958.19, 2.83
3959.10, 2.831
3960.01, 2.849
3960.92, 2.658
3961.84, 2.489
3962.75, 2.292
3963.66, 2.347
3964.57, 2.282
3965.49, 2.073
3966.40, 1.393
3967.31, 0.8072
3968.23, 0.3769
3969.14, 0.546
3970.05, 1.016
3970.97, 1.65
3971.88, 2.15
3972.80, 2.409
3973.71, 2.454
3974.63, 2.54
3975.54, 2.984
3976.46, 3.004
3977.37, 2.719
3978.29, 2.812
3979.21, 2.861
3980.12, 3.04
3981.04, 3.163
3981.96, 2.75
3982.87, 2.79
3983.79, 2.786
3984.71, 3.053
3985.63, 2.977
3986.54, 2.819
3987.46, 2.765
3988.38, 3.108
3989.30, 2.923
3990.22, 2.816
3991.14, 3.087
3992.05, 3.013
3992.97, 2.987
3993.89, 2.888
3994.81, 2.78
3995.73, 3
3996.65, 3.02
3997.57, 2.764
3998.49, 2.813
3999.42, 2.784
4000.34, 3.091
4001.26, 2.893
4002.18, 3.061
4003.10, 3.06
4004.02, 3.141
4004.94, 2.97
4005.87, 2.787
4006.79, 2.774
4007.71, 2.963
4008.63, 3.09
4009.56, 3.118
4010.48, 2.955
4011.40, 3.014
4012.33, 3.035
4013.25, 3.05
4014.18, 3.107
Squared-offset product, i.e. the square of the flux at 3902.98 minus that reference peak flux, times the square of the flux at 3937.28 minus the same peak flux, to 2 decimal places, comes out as 0.01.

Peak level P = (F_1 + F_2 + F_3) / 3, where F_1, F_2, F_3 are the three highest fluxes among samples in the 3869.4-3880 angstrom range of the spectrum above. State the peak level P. 2.926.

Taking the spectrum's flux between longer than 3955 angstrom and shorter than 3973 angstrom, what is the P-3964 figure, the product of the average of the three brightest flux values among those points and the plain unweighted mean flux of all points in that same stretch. 6.0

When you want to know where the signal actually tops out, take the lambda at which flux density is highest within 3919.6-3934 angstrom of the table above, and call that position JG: 3924.61 angstrom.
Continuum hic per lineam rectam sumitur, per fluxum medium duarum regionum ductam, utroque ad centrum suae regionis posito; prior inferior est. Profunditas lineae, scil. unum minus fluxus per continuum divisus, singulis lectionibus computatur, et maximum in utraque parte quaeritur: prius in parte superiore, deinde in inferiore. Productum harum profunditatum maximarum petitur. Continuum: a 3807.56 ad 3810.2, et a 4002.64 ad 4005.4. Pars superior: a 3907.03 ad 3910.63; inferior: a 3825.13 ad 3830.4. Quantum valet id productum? 0.029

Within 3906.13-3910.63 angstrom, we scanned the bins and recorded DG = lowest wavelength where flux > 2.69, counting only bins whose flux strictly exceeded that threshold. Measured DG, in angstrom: 3907.48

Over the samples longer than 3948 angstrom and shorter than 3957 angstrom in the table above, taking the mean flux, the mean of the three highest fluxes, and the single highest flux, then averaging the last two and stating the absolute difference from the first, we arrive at 0.29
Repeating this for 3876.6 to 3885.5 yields 0.17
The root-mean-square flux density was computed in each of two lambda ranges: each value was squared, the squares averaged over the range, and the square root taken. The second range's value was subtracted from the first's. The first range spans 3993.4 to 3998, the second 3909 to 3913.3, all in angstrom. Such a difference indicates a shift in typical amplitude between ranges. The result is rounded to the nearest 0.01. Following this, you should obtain 0.15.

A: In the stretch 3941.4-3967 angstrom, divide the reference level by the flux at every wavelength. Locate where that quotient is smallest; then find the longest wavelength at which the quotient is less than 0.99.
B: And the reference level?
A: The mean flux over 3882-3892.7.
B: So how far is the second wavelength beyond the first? 6.4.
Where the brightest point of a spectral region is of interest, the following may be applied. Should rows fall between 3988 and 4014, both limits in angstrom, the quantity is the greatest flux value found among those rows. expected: 3.141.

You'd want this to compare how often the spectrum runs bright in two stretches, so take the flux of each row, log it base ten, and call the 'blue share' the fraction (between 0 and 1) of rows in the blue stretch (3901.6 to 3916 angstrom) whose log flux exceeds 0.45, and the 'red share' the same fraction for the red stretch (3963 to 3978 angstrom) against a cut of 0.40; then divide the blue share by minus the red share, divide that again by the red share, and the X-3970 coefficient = -3.00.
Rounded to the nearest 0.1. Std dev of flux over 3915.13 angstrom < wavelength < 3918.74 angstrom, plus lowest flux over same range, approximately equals 2.9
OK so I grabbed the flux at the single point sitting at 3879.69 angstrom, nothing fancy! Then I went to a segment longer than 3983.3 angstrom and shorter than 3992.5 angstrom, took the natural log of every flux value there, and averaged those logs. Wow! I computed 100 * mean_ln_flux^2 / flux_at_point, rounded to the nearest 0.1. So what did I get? 44.0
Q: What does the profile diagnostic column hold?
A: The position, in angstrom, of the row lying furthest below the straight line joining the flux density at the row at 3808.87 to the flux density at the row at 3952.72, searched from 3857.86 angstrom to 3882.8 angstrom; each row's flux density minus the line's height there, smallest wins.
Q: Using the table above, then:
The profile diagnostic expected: 3872.55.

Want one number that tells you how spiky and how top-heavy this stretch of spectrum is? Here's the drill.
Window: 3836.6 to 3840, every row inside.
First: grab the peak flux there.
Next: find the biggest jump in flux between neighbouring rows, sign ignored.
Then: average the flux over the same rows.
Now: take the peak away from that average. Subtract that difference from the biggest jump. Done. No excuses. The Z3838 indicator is 0.37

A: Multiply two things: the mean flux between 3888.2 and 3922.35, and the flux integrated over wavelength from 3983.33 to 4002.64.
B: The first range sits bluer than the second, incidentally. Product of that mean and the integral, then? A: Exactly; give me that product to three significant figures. 144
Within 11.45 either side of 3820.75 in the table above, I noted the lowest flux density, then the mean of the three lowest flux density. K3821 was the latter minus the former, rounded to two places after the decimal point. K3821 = 0.12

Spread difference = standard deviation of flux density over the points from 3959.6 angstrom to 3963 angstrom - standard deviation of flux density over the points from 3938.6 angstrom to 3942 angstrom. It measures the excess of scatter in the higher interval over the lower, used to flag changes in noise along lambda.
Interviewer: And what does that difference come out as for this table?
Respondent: 0.05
